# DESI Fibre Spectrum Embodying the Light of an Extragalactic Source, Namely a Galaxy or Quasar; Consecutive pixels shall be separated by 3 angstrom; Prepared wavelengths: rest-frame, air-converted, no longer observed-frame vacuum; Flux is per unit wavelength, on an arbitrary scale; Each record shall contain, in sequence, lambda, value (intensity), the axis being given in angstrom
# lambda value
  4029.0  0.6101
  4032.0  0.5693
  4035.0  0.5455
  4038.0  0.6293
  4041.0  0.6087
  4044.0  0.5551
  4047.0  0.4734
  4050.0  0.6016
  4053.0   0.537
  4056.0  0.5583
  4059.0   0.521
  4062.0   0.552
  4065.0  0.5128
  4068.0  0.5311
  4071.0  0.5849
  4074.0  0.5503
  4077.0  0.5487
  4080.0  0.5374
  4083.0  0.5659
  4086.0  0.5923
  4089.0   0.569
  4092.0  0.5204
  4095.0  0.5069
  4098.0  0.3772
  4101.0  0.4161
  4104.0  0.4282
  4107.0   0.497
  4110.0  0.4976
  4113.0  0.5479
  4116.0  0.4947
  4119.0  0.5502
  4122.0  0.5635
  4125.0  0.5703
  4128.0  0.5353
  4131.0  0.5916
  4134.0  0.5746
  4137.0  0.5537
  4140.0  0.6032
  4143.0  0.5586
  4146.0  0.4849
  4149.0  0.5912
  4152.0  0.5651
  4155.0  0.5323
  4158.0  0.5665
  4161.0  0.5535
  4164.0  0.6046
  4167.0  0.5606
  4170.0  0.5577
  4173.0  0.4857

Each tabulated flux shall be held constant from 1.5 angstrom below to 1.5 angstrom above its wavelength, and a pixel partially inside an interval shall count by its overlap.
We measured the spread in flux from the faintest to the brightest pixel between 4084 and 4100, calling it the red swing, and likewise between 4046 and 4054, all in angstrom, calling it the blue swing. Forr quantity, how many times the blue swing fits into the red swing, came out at 1.7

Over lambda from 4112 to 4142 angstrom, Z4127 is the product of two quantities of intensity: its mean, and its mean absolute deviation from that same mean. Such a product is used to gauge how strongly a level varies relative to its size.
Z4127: 0.0124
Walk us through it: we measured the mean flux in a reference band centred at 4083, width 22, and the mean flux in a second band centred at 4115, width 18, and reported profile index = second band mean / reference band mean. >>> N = 0.95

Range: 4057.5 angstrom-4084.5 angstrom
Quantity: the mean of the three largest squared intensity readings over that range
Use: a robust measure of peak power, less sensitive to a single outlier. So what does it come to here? 0.322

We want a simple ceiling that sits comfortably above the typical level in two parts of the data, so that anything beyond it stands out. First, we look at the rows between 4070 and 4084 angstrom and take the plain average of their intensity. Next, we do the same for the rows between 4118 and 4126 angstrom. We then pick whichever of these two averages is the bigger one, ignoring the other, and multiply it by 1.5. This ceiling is 0.842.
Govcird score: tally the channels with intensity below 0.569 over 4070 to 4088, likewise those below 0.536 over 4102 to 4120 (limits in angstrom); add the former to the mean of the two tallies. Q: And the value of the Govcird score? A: 8.0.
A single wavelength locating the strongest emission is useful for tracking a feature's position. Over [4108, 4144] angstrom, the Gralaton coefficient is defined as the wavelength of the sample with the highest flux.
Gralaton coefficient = 4140.0 angstrom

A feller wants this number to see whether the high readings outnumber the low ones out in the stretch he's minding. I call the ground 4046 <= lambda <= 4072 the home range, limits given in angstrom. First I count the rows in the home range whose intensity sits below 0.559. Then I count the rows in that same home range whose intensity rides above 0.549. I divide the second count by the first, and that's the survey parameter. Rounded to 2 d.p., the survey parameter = 0.57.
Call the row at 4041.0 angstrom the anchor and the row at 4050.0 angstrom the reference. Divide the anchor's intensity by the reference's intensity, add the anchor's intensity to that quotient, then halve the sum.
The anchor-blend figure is 0.810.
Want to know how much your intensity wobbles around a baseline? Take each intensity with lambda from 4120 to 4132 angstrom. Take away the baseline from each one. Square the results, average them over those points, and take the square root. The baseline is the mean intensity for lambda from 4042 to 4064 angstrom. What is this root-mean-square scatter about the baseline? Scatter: 0.030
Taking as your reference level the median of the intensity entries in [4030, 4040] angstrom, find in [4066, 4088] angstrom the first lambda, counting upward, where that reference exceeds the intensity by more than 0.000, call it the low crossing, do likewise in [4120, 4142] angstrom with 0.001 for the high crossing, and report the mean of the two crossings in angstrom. 4095.0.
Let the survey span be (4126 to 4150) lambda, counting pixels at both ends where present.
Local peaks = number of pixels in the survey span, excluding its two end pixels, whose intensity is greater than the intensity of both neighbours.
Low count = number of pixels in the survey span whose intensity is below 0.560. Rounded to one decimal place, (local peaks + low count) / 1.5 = 4.0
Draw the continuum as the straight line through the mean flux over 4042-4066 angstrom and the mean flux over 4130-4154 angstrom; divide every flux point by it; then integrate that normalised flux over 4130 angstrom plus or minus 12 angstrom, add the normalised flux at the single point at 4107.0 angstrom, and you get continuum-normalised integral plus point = 25.2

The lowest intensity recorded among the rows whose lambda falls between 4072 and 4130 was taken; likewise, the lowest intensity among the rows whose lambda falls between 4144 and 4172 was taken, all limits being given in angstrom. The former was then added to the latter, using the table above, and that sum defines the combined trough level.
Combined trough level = 0.862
